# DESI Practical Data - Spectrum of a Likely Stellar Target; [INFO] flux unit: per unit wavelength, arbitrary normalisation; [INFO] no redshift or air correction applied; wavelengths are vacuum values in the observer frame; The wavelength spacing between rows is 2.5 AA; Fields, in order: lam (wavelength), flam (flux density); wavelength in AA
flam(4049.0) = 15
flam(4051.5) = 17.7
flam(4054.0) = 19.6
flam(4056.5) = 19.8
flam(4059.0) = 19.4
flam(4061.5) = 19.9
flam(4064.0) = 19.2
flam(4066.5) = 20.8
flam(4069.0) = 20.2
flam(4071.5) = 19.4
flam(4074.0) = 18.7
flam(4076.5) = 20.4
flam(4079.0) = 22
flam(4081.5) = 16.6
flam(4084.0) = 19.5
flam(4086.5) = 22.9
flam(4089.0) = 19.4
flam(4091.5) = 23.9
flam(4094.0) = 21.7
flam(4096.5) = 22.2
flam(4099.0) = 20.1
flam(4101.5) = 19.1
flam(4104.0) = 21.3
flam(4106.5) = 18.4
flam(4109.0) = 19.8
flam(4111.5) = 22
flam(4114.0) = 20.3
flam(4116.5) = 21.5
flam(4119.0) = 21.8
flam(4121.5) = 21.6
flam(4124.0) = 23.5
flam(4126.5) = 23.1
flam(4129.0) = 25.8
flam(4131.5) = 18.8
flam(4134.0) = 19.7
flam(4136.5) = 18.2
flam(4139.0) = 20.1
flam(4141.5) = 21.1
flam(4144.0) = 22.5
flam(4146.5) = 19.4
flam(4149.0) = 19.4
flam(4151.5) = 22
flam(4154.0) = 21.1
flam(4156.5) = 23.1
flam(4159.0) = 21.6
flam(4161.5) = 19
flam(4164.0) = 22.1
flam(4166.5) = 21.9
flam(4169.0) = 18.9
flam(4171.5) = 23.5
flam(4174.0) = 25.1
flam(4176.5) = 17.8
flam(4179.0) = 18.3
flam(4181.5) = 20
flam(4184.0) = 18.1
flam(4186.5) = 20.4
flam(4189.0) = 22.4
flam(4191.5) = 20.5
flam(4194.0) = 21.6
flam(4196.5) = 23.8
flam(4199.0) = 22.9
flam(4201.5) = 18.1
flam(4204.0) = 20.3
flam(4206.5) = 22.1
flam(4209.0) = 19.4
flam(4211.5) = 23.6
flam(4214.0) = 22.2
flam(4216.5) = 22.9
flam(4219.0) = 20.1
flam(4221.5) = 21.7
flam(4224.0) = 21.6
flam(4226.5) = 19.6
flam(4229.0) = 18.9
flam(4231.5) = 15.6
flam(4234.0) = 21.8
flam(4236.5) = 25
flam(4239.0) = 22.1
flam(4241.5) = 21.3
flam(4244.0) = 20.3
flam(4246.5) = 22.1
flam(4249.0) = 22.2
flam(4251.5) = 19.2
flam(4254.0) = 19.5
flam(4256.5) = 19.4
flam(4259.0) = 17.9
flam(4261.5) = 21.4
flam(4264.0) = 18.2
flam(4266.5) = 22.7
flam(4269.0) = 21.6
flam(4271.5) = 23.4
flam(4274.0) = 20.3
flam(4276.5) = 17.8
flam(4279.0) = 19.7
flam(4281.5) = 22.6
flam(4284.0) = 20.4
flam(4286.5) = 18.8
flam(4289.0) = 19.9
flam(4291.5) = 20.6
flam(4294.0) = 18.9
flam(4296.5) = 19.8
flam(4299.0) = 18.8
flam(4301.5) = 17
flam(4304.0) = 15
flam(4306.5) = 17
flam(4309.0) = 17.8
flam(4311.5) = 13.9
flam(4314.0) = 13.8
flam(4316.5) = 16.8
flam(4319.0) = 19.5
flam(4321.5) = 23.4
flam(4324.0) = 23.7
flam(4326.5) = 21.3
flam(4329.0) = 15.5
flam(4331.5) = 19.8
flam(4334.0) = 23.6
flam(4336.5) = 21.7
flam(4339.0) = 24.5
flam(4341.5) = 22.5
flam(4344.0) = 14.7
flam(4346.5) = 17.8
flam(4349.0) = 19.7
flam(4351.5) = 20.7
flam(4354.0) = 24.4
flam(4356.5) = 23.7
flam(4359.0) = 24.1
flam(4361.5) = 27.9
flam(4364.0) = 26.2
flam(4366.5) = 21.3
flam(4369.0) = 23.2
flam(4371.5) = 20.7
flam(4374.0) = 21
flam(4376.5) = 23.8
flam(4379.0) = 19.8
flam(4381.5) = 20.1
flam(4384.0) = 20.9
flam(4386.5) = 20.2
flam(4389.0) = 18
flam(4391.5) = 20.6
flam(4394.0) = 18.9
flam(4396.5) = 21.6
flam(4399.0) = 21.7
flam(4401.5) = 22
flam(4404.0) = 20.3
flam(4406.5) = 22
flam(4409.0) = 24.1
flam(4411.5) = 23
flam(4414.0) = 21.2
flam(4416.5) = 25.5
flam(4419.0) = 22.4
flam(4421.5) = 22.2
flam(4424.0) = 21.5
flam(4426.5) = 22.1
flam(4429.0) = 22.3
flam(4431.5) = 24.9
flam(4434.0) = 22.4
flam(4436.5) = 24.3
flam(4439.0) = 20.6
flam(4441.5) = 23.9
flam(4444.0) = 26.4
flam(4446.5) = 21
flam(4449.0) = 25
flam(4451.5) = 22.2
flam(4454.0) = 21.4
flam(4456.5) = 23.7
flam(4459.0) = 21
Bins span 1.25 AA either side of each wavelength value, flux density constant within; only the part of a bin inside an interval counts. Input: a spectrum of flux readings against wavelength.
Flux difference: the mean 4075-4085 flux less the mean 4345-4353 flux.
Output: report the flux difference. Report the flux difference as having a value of 0.2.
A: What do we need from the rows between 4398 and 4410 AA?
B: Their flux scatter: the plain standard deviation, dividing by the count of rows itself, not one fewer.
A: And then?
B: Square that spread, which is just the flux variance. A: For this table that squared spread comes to 1.5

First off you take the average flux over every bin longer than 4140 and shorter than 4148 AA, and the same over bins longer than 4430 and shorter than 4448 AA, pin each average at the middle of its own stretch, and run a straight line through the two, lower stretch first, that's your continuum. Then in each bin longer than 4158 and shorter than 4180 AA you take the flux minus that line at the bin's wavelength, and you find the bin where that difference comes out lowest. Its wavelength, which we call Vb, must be 4176.5 AA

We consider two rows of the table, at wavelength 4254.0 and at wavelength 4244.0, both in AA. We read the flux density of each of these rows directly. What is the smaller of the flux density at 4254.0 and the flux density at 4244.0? 19.5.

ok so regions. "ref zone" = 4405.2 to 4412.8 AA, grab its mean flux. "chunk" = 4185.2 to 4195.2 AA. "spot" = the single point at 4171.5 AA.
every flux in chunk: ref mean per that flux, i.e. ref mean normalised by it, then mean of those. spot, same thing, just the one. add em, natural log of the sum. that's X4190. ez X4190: 0.73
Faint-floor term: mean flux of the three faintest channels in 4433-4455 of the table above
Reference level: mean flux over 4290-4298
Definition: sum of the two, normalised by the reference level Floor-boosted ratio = 2.06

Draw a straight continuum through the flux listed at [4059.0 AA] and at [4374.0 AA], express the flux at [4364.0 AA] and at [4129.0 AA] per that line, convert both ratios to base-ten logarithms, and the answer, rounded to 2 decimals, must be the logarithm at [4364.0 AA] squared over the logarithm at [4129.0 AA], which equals 0.08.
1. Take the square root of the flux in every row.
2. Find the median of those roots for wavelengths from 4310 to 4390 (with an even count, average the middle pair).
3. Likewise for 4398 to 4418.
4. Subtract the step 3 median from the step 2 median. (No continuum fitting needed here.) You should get -0.1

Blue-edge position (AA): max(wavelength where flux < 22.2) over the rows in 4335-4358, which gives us 4351.5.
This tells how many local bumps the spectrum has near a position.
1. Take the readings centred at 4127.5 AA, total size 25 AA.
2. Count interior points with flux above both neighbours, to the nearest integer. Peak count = 4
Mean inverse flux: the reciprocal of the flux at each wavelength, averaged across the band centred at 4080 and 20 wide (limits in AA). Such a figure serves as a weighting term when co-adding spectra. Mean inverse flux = 0.0508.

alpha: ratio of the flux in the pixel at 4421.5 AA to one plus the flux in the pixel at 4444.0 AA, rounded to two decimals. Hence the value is 0.81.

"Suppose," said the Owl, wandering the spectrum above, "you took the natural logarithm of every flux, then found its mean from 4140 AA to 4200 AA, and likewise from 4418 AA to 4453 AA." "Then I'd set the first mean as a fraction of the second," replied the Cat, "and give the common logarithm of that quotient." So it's -0.012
